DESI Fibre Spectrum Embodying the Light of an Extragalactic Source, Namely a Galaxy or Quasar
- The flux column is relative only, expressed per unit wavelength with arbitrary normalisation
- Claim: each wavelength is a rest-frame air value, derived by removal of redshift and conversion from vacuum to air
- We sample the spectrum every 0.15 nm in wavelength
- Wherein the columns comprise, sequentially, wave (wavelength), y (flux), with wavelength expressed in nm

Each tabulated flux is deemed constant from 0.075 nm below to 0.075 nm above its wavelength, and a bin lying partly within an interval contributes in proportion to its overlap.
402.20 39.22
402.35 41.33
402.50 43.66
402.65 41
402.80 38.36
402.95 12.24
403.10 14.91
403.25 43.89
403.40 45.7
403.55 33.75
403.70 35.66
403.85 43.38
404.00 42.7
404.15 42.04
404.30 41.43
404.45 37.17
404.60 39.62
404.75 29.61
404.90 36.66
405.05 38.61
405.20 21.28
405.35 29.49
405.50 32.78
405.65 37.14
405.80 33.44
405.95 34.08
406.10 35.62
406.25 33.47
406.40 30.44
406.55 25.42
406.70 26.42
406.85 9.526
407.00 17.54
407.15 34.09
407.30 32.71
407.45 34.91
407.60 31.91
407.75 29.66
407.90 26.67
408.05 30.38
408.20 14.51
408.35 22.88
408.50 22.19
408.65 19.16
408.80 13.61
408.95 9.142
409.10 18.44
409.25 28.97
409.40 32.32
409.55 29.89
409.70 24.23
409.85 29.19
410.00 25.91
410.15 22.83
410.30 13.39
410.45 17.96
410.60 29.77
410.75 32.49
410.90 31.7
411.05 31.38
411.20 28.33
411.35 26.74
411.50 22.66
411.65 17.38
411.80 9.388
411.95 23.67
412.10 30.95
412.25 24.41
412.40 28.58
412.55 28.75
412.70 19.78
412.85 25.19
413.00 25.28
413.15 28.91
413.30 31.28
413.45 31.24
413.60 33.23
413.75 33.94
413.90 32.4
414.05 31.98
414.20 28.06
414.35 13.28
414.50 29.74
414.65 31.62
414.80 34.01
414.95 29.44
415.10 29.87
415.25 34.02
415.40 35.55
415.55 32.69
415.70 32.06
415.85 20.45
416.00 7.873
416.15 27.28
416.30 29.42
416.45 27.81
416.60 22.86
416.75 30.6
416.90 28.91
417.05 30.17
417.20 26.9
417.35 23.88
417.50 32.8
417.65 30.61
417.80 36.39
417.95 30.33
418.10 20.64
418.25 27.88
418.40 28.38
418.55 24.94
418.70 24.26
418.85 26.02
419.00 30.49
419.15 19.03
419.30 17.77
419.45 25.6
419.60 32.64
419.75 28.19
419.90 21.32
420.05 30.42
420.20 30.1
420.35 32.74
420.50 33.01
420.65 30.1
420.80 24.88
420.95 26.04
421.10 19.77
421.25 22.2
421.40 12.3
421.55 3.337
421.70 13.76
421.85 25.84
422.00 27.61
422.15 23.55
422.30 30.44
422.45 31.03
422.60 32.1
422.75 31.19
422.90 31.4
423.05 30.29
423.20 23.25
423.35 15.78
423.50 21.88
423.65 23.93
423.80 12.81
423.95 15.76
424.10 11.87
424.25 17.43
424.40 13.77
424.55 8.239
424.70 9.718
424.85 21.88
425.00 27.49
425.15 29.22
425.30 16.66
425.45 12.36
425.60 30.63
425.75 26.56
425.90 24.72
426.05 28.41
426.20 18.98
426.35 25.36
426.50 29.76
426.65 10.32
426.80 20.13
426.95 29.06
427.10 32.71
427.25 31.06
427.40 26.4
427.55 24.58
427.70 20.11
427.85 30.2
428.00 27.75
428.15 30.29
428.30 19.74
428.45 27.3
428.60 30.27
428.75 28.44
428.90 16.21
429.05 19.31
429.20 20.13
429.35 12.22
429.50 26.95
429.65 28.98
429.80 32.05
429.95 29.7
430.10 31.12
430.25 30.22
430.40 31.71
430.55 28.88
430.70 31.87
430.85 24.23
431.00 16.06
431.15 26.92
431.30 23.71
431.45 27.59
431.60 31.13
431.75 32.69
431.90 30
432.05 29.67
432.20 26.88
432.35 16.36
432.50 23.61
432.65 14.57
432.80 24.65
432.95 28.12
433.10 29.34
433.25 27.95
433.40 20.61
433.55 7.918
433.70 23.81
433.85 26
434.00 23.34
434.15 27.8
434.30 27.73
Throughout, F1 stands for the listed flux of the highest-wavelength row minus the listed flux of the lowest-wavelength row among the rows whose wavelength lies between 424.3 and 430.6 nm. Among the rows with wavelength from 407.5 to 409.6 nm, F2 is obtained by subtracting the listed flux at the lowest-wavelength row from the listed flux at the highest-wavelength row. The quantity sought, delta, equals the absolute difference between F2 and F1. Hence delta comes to 17.1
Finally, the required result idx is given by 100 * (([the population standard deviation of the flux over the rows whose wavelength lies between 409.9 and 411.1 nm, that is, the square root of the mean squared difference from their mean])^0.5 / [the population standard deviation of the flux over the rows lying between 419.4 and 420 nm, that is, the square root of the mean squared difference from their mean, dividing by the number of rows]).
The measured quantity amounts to 63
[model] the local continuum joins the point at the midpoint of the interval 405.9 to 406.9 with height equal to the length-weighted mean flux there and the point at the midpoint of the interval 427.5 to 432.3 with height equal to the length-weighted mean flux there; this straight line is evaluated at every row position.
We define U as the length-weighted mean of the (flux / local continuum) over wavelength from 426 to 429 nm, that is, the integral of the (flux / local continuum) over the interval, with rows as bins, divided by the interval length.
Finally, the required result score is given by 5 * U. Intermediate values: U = 0.95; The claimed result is 4.8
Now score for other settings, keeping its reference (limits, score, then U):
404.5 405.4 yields 5.8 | 1.16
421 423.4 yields 4.3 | 0.87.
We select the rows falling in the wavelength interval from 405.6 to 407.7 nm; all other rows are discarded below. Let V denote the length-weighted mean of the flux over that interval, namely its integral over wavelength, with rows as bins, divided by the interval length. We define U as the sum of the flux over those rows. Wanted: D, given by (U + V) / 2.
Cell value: 223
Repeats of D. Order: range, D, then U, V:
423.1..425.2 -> 136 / 253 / 18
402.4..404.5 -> 276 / 516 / 37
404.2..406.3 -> 257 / 480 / 34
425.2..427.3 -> 180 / 337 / 24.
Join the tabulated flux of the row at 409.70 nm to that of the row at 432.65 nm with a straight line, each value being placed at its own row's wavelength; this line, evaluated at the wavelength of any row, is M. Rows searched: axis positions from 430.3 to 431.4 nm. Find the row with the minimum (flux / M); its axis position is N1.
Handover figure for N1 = 431.00 nm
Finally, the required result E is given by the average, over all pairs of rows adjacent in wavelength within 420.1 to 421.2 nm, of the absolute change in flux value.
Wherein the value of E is 3.1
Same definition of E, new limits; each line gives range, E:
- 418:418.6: 3.7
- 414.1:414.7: 11.0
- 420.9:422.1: 7.4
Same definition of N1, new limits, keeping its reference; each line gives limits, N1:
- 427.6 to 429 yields 428.90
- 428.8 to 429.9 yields 429.35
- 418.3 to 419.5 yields 419.30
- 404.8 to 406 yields 405.20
